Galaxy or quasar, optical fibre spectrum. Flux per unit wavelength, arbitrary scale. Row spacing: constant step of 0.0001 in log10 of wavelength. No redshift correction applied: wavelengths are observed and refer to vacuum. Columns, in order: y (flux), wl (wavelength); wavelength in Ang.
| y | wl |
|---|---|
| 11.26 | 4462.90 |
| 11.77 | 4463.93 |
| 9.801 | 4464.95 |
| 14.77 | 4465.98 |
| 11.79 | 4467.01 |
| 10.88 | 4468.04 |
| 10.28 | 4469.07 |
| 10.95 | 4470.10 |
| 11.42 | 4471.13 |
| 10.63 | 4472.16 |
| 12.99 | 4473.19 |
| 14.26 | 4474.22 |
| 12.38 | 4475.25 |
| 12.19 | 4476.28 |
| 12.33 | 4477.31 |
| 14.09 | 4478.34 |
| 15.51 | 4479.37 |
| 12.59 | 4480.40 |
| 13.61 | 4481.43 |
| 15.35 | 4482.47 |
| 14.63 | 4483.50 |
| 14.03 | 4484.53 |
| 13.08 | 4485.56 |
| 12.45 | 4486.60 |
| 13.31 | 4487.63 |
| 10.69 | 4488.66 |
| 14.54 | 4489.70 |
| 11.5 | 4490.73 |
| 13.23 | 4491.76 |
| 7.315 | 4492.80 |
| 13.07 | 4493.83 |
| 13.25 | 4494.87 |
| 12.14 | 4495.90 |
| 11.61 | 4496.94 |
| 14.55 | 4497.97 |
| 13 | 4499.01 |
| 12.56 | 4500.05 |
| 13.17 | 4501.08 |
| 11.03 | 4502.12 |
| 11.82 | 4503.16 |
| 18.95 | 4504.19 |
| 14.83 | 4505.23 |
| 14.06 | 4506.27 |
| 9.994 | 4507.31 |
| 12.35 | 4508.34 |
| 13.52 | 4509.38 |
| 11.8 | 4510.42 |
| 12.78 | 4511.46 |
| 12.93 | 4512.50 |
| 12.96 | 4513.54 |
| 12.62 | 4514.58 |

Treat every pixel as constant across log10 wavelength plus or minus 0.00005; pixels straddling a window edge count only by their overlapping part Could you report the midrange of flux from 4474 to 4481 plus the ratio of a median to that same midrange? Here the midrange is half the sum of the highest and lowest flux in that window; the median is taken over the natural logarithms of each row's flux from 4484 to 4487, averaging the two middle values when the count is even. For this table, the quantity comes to 14.0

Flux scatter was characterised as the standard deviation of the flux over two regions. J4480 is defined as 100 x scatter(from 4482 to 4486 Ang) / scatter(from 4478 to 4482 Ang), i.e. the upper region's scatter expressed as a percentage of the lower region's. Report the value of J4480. 79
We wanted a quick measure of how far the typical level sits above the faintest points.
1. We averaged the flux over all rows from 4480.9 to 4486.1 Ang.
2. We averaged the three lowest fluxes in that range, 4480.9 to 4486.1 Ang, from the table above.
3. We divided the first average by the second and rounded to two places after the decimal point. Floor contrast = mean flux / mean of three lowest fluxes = 1.04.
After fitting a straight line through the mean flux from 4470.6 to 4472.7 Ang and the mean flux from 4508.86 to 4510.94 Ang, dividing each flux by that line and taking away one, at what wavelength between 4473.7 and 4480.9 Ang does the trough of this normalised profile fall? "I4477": 4476.28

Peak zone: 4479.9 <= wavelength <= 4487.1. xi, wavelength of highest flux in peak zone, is 4482.47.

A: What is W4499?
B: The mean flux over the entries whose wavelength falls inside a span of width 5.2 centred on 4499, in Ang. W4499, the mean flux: 13.0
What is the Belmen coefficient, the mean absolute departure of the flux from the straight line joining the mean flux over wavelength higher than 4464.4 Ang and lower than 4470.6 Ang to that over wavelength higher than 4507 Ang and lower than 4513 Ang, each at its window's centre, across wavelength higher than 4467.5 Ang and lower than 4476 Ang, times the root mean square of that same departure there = 1.3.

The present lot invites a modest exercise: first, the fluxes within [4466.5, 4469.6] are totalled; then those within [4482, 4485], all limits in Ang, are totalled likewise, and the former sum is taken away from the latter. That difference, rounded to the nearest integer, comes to 11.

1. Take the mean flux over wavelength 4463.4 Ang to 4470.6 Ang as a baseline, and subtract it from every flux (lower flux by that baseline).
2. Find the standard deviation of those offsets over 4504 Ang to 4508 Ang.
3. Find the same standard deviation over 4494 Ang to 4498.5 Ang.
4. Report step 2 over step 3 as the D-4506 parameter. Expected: 2.8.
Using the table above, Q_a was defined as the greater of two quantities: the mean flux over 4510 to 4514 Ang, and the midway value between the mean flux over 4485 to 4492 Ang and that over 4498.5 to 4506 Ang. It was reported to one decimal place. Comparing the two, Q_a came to 13.2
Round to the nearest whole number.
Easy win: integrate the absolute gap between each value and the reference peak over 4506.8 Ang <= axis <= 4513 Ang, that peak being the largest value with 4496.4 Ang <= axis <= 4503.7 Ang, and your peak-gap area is 14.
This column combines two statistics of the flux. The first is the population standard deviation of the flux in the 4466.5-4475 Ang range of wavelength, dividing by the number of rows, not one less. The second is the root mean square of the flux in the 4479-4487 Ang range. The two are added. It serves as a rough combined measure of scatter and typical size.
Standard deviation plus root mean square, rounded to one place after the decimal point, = 15.2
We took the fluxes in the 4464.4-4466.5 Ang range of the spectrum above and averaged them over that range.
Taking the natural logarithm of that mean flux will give 2.51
